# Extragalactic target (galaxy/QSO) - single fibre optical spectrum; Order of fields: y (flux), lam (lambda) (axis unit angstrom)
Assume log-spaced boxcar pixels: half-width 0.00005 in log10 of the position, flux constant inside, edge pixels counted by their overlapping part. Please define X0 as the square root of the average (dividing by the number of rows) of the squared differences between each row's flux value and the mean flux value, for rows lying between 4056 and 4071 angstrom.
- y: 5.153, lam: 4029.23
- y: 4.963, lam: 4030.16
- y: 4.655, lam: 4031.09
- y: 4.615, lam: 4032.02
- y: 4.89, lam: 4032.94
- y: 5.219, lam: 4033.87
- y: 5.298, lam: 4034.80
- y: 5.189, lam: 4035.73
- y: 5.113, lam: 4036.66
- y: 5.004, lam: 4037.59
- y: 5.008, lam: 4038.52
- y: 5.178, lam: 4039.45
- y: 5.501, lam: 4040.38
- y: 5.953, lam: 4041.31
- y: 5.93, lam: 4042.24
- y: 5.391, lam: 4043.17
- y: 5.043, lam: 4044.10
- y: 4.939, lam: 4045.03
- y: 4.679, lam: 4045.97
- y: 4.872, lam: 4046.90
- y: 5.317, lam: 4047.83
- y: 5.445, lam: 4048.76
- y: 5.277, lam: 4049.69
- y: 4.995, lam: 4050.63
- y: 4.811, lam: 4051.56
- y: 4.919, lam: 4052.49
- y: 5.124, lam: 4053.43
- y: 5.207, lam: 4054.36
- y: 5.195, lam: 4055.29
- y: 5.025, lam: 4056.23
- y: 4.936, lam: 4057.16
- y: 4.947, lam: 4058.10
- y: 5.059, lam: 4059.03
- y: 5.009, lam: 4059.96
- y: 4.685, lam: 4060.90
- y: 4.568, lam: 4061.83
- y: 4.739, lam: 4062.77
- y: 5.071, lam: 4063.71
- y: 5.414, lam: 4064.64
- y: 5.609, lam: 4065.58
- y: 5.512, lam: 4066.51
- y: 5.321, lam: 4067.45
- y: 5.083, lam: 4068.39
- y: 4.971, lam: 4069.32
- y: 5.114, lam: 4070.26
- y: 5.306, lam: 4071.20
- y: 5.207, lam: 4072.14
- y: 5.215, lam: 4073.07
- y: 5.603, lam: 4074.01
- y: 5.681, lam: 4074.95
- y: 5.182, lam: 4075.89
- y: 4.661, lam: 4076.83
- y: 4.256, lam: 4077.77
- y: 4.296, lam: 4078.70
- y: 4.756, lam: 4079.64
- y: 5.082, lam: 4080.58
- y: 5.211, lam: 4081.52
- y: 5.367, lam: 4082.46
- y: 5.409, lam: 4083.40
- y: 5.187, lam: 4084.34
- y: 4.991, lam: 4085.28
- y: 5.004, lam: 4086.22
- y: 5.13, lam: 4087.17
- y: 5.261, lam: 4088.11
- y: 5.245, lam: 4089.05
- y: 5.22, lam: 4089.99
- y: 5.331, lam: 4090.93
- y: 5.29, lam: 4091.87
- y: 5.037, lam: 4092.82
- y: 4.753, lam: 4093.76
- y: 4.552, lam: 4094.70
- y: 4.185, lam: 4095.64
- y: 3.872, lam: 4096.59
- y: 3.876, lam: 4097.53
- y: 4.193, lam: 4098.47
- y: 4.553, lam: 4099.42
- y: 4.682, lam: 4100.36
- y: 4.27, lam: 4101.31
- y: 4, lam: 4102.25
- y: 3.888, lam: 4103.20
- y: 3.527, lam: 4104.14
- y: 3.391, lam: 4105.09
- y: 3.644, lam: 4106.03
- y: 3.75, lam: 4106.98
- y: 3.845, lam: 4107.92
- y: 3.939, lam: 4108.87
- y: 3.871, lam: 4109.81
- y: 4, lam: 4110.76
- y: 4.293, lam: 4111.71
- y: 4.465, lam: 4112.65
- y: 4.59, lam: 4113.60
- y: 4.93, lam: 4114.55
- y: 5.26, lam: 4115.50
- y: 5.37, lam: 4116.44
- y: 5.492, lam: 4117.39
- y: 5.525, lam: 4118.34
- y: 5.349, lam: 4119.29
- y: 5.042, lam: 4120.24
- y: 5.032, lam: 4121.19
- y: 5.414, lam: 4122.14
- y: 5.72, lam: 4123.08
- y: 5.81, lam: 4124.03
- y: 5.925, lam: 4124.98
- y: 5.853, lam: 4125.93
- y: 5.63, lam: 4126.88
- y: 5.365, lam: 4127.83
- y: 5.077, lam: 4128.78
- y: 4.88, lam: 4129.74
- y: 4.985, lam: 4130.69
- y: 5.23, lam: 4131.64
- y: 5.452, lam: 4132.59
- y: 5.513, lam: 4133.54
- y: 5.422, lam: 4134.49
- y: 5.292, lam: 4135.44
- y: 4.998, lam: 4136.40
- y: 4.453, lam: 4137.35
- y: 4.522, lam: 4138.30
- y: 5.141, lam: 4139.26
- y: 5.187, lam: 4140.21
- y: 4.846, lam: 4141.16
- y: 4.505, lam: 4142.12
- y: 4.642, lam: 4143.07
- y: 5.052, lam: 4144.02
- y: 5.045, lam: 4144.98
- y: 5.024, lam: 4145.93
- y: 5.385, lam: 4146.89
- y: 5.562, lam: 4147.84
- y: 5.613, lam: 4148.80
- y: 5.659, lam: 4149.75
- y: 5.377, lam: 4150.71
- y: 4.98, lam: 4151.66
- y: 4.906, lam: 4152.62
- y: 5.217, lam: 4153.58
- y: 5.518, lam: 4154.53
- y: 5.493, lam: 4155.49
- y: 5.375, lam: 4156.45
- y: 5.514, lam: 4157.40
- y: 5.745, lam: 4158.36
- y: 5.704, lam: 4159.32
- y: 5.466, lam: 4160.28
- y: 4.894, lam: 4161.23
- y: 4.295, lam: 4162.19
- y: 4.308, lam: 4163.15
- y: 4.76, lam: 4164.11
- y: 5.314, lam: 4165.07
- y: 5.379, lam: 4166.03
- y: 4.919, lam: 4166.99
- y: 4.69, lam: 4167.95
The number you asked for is 0.28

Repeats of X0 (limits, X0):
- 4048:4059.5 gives 0.17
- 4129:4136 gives 0.22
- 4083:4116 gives 0.61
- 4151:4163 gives 0.40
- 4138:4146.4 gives 0.25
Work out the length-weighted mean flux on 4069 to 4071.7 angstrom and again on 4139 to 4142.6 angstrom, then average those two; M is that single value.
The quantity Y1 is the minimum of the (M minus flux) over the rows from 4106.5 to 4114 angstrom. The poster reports 0.43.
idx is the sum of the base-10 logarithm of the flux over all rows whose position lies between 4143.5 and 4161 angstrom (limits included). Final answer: 13.1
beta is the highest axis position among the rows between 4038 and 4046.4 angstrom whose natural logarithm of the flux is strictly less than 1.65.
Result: 4045.97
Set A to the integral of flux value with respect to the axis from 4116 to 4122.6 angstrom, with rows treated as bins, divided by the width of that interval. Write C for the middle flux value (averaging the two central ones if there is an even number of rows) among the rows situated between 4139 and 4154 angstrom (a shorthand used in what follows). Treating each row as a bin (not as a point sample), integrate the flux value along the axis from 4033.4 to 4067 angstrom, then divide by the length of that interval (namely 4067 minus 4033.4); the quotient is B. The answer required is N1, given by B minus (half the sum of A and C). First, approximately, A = 5.31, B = 5.14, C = 5.1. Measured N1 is -0.1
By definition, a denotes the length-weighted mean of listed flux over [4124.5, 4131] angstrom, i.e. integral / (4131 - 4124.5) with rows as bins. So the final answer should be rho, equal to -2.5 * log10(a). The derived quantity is -1.829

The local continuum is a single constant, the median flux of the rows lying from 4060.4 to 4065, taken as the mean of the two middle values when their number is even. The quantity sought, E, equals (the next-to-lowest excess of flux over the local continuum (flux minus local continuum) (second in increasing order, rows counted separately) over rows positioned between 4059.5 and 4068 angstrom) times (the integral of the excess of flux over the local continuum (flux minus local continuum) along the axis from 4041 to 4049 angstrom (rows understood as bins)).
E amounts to -0.2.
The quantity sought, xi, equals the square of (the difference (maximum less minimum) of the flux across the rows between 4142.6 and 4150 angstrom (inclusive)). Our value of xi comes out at 1.03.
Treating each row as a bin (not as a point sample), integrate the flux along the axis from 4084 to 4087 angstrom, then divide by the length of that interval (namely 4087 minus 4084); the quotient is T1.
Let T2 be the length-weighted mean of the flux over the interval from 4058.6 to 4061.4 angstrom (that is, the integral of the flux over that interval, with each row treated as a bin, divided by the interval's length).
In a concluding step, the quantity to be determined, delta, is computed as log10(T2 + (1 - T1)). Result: -0.06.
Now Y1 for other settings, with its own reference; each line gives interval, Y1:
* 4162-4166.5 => -0.36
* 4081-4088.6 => -0.39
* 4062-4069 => -0.59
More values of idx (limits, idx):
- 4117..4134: 13.2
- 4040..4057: 12.9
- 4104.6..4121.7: 11.7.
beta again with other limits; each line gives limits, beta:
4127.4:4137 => 4136.40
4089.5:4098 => 4097.53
